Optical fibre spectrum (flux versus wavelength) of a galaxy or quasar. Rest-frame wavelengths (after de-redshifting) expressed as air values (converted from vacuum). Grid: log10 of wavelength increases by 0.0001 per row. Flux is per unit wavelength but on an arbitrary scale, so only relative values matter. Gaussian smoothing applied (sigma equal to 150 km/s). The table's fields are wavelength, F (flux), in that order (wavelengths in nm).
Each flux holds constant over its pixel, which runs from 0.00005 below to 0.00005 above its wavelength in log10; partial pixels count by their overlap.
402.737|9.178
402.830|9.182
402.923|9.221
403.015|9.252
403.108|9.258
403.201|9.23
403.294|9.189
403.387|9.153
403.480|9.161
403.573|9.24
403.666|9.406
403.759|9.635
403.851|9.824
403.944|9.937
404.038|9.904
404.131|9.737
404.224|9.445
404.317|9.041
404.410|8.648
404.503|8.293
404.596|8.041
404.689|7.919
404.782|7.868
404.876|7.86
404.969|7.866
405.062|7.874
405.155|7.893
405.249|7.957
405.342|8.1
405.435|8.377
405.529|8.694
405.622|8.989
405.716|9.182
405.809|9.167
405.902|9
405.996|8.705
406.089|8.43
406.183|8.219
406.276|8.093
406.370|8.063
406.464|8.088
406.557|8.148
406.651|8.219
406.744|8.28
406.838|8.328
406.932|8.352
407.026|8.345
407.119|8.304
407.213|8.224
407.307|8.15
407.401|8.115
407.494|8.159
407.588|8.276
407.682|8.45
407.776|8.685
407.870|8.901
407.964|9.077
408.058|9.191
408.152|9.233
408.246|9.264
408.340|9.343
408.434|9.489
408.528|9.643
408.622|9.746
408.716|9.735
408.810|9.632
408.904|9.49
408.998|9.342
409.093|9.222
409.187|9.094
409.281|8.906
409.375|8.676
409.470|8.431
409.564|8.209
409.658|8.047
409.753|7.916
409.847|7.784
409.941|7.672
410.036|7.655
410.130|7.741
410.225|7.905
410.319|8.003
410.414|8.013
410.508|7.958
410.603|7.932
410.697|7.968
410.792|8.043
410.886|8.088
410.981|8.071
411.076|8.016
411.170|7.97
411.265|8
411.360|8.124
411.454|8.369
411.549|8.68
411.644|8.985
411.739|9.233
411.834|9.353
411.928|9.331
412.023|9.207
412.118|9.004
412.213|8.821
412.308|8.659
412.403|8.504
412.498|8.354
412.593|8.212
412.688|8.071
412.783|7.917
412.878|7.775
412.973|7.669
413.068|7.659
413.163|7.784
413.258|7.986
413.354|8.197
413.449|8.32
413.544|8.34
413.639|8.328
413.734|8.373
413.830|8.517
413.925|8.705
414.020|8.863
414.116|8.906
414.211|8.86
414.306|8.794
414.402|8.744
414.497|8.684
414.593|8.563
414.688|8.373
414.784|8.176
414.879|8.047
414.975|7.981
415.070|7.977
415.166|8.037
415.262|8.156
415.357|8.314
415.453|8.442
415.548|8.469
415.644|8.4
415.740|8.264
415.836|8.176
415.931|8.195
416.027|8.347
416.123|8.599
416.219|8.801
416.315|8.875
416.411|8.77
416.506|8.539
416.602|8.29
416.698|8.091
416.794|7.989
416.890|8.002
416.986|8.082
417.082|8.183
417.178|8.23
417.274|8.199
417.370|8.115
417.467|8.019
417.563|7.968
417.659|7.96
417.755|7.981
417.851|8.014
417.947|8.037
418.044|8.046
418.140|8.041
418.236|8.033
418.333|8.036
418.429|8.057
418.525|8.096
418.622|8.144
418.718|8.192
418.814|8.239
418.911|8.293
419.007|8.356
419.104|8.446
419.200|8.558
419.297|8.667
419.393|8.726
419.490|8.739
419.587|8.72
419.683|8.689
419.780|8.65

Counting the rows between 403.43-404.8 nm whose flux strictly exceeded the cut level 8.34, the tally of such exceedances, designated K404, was 11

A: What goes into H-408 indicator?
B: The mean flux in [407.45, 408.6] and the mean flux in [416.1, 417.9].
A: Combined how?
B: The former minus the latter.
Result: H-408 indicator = 0.7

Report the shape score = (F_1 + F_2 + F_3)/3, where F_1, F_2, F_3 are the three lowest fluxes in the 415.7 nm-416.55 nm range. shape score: 8.21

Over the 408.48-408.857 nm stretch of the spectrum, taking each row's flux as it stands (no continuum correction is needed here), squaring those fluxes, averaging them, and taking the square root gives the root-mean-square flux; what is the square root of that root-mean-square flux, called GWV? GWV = 3.11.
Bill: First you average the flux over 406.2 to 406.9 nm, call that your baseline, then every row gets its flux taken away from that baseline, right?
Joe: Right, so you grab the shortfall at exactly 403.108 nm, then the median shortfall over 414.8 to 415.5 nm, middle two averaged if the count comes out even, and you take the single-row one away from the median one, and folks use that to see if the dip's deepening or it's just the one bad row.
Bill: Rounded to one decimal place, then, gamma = 1.2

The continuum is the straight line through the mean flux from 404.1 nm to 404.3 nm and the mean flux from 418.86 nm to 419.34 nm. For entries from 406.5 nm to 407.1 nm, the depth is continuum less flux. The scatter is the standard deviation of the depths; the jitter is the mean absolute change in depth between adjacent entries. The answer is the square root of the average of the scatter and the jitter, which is 0.26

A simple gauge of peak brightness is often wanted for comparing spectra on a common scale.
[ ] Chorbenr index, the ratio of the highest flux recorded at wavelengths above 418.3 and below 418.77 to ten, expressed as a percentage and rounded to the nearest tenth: 81.9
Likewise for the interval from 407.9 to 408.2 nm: 92.3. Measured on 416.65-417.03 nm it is 80.9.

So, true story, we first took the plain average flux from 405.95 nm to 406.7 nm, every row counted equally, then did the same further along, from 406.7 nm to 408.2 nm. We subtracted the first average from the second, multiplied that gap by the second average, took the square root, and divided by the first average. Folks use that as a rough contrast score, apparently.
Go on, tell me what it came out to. 0.18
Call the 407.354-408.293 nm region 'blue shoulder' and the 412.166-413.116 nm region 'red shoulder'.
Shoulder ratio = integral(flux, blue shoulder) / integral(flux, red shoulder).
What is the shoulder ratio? 1.06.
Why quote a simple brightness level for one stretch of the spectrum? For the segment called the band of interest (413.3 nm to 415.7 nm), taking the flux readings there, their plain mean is 8.42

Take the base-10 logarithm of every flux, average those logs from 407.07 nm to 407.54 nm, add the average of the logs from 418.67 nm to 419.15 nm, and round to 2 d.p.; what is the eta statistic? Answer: 1.83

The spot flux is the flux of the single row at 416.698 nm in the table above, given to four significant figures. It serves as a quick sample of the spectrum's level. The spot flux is 8.091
